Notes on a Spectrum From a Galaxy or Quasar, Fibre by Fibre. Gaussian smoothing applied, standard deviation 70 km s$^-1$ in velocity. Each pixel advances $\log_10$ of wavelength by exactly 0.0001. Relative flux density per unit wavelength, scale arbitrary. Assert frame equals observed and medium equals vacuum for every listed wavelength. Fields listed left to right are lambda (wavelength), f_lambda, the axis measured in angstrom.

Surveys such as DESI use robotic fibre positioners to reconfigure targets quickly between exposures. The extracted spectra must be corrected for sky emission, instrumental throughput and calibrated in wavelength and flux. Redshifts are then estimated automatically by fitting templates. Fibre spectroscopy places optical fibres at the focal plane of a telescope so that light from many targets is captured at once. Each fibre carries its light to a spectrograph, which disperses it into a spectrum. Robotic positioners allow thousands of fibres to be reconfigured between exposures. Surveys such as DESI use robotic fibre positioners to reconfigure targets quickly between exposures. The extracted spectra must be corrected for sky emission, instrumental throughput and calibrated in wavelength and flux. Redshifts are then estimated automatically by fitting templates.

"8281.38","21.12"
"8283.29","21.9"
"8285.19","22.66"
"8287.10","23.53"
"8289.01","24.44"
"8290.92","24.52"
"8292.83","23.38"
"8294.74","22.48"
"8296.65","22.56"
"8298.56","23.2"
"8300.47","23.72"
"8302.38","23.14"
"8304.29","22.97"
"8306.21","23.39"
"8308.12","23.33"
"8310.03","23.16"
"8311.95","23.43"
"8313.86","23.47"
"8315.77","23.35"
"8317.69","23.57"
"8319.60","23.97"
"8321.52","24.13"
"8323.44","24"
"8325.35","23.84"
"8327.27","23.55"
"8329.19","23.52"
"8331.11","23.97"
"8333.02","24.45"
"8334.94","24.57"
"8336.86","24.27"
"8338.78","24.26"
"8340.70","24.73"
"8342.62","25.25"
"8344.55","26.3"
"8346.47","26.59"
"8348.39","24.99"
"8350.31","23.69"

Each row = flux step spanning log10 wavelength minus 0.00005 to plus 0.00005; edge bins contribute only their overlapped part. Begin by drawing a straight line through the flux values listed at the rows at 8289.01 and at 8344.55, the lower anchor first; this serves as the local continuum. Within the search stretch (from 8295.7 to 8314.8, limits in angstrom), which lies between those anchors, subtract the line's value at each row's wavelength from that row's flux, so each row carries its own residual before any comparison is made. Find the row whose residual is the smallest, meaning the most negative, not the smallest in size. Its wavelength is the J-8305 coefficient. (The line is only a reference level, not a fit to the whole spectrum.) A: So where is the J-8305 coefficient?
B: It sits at 8296.65 angstrom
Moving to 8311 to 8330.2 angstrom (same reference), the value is 8329.19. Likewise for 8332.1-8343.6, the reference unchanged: 8338.78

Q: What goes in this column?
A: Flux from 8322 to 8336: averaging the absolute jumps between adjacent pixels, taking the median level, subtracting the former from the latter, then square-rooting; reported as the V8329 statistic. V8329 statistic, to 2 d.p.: 4.87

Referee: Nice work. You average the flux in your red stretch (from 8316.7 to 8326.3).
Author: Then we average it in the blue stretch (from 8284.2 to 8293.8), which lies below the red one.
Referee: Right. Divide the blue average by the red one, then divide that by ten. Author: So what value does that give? 0.099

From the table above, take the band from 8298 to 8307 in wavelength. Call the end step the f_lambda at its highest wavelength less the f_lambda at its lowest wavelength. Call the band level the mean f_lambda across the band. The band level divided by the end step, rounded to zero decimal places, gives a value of 123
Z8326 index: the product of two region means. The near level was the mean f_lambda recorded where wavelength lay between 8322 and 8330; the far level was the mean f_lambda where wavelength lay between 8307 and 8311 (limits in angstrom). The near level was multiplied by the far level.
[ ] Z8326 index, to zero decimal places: 552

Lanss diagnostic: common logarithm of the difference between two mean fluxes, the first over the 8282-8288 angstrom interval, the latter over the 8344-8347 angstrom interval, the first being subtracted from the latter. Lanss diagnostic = 0.6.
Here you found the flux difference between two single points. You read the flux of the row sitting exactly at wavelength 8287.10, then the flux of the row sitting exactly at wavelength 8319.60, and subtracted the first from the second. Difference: 0.4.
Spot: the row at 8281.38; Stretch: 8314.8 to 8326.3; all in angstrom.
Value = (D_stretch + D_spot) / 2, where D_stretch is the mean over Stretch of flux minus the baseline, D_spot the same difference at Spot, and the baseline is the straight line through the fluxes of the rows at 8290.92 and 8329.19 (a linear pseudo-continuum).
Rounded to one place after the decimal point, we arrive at -1.8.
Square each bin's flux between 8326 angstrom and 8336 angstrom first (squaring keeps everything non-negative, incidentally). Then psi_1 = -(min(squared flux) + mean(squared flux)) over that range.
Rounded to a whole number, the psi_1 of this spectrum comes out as -1130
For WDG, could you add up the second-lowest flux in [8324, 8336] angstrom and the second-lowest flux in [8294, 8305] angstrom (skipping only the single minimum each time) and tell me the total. 46.1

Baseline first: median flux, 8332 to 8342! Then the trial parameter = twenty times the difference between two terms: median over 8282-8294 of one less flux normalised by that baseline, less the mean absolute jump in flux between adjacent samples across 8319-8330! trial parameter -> -2.3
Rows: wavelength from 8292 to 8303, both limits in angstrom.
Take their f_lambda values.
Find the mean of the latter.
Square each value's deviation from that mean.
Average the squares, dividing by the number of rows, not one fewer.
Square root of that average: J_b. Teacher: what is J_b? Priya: 0.4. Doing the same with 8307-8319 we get 0.1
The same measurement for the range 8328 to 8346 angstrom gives 0.8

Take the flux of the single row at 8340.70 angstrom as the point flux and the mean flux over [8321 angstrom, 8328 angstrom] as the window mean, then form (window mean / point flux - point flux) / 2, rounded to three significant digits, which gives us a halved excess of -11.9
